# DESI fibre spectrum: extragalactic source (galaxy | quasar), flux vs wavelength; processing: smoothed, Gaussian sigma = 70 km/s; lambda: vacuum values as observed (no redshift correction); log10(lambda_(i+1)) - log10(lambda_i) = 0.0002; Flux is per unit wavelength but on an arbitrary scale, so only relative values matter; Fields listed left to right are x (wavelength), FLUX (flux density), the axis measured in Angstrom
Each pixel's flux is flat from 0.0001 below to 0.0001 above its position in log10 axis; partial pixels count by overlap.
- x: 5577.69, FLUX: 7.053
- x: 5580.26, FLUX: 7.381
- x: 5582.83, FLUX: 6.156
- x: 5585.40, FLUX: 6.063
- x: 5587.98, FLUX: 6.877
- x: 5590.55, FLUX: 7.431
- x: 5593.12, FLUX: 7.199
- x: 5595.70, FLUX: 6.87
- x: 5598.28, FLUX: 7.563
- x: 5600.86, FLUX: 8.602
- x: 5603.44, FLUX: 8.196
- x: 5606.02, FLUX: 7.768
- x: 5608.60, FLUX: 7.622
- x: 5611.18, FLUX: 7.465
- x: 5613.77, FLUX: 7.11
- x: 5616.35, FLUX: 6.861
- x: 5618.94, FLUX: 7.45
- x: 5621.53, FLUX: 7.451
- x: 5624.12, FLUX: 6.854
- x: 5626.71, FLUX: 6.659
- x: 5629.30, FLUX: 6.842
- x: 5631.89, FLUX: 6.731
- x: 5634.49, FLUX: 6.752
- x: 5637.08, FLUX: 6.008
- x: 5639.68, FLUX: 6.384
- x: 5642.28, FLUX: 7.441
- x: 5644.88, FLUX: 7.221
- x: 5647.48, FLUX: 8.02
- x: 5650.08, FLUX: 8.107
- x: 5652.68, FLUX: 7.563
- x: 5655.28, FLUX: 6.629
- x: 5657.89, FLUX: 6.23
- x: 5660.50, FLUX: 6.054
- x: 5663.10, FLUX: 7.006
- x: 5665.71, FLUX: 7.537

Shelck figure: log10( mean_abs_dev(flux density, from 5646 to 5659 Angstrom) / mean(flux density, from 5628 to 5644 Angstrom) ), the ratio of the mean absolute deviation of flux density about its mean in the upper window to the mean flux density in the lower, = -0.98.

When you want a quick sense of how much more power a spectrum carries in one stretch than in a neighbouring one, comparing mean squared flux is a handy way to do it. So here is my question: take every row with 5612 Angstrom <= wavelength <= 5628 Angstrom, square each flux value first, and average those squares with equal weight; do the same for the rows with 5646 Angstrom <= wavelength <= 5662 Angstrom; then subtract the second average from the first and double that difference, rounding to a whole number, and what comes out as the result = -2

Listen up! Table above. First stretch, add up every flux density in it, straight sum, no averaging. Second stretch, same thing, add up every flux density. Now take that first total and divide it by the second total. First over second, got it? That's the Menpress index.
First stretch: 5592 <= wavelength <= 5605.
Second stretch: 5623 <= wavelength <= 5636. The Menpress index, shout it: 1.14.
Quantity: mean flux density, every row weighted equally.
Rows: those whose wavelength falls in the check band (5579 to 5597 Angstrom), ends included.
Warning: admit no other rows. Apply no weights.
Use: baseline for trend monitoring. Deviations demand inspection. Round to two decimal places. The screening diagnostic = 6.85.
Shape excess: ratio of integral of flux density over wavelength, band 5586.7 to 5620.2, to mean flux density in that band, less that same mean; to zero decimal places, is 26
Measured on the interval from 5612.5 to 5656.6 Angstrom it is 37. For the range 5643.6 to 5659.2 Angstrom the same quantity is 8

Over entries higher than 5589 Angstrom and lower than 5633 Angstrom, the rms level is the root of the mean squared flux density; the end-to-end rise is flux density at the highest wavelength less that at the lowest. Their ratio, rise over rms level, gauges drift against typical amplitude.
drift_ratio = -0.10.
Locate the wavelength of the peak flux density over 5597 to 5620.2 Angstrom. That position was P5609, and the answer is 5600.86 Angstrom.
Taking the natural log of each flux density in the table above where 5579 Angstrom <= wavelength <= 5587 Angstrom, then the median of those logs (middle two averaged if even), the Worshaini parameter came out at 1.82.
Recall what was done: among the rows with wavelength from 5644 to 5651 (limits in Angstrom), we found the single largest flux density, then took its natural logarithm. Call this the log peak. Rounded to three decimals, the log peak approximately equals 2.093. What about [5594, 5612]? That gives 2.152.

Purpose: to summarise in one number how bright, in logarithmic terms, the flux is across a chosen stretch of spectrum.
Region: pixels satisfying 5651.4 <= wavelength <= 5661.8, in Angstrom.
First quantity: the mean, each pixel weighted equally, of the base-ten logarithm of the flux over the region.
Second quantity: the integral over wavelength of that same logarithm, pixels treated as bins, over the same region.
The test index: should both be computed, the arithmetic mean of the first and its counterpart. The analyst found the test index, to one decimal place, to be 4.7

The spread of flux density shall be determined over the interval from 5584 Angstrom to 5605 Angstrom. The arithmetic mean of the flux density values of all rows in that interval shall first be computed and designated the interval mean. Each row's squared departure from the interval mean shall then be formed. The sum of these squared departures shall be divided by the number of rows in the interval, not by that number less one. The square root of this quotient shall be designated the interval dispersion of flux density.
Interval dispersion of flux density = 0.7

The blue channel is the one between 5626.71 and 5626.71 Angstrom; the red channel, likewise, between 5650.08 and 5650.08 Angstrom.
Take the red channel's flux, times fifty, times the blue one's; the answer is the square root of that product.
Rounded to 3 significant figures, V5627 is 52.0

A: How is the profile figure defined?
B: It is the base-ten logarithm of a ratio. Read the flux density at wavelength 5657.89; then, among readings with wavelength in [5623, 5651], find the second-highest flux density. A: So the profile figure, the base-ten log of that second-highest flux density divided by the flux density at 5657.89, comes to 0.11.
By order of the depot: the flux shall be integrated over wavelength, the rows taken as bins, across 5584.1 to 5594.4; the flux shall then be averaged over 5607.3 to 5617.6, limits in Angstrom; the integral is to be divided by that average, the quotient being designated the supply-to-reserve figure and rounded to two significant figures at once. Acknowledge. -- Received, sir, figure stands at 9.8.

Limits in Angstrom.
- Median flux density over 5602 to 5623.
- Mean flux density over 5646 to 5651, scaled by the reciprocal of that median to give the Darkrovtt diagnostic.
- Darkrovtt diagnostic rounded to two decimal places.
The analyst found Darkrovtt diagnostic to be 1.08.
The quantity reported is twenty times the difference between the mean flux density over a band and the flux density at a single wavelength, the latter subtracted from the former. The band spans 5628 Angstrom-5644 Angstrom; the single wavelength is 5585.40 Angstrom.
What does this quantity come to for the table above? 13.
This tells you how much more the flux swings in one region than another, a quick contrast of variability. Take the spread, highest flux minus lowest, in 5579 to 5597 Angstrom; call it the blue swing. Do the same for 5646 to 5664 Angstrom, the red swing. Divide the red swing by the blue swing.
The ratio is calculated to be 1.50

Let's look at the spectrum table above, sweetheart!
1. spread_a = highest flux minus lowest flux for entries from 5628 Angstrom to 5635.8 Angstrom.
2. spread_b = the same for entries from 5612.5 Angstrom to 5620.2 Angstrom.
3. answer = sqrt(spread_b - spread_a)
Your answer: 0.69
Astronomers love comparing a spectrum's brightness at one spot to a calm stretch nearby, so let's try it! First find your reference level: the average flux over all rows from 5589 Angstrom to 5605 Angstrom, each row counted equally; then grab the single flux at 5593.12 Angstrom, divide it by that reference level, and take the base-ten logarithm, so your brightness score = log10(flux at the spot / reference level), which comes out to -0.026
